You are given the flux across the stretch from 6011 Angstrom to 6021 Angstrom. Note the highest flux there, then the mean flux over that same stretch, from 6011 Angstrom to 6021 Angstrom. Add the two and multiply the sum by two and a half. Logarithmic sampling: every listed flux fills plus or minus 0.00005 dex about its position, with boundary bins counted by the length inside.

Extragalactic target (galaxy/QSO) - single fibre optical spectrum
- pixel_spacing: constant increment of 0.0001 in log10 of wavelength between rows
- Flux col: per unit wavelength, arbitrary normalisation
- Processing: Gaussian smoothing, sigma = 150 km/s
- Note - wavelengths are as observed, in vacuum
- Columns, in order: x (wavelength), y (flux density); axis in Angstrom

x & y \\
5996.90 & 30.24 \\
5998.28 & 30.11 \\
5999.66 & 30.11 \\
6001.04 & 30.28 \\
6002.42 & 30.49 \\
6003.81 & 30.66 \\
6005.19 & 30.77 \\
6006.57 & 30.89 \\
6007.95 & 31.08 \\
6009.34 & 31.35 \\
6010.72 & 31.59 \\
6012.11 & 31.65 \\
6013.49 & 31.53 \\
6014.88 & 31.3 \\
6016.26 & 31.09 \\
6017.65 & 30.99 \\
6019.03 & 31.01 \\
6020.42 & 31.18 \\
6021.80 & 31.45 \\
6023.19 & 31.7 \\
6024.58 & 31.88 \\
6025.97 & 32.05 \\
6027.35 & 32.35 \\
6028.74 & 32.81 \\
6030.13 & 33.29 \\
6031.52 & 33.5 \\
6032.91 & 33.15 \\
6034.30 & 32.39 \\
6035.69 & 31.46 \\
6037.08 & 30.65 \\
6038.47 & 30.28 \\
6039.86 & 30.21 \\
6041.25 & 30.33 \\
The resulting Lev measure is 157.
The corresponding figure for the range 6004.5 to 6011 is 157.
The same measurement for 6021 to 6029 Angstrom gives 162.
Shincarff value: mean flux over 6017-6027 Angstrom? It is 31.5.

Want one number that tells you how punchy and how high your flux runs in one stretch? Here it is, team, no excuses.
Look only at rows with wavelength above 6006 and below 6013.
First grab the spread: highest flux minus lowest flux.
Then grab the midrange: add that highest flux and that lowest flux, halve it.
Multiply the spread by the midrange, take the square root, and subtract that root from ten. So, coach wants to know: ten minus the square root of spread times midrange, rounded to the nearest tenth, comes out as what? 5.1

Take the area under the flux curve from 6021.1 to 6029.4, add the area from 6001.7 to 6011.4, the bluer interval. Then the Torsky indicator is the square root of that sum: 23.8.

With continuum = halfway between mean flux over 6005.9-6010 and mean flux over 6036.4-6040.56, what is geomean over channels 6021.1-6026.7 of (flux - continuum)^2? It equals 1.0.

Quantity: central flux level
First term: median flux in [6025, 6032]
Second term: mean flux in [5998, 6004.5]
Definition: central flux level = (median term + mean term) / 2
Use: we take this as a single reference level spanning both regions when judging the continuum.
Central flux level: 31.57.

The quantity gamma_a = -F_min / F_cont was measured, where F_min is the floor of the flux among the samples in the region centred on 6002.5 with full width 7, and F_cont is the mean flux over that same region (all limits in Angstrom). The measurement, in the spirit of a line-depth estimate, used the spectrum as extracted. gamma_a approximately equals -0.988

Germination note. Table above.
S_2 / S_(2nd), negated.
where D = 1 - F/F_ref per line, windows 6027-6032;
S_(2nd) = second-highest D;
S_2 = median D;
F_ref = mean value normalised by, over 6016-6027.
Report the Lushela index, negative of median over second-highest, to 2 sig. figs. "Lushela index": -1.2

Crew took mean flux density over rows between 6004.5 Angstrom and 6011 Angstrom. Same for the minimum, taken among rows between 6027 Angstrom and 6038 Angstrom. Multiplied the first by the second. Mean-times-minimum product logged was 954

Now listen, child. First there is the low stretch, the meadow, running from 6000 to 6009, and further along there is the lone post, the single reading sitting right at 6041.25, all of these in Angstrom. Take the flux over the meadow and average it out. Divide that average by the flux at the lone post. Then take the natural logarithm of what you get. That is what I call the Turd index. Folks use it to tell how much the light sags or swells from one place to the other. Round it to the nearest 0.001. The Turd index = 0.012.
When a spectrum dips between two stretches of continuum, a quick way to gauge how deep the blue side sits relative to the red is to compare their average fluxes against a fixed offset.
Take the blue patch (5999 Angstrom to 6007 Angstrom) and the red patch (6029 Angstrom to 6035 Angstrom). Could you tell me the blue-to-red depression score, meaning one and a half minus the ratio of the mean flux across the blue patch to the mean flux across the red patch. 0.58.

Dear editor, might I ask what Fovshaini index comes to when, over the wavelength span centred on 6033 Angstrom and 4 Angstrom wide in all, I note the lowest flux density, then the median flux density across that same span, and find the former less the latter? -0.76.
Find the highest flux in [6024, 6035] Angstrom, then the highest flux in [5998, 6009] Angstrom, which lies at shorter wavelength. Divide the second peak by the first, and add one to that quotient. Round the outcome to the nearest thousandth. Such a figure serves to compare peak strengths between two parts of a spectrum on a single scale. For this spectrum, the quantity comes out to 1.928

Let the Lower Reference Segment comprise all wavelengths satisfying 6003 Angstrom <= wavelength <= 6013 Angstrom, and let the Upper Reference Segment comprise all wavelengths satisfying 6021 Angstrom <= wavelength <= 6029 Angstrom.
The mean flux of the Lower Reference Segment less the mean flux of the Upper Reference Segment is -0.9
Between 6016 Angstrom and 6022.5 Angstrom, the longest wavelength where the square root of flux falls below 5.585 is 6020.42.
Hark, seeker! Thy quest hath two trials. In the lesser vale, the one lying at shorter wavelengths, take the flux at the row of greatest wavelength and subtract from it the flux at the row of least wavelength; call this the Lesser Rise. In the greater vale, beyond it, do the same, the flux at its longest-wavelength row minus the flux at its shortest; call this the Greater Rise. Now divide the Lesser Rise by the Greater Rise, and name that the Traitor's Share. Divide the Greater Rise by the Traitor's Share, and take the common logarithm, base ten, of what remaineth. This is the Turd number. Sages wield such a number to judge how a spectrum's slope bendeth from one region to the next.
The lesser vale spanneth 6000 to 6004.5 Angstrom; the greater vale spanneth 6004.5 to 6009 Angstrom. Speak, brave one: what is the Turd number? -0.60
